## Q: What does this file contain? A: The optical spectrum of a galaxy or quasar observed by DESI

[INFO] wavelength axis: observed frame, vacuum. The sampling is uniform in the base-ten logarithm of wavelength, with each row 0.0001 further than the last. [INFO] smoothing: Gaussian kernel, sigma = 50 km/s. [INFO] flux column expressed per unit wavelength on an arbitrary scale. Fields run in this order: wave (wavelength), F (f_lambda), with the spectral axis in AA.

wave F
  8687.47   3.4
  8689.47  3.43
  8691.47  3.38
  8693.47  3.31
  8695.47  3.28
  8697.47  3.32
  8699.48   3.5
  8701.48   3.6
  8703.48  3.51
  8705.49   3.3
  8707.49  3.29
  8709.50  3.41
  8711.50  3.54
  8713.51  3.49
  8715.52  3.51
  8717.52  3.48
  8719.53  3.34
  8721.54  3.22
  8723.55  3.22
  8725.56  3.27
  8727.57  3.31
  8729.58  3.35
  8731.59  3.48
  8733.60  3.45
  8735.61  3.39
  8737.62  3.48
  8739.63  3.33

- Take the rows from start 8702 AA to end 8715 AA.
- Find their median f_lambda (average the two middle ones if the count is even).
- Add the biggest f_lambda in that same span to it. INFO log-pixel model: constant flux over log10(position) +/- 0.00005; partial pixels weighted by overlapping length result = 6.99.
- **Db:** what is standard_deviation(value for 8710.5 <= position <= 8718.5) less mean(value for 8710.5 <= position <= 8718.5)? -3.48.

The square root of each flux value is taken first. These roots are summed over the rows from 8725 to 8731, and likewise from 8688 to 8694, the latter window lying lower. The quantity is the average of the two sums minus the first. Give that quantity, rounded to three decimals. 0.026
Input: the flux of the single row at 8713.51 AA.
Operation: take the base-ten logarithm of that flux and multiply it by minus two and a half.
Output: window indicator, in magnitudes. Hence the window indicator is -1.357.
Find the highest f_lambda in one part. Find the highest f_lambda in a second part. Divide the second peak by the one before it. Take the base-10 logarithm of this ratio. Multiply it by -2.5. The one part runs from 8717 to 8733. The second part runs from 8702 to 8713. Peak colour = -0.019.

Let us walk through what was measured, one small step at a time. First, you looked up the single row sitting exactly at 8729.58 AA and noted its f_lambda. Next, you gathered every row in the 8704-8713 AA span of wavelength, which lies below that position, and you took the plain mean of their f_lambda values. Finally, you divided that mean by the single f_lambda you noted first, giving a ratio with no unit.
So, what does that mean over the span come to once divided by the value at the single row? 1.01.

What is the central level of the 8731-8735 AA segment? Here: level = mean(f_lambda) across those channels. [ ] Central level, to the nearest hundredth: 3.46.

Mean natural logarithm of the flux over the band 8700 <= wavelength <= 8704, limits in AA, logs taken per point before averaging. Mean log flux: 1.27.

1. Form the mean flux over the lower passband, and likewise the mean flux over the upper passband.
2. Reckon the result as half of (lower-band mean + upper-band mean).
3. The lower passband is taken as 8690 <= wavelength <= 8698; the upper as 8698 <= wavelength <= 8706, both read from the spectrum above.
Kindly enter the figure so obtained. 3.40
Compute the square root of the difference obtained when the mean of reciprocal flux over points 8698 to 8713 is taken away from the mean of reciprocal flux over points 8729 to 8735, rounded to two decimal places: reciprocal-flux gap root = 0.04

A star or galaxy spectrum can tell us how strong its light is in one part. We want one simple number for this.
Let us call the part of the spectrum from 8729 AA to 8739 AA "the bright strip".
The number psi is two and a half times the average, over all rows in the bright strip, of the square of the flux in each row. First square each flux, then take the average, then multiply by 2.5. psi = 29.4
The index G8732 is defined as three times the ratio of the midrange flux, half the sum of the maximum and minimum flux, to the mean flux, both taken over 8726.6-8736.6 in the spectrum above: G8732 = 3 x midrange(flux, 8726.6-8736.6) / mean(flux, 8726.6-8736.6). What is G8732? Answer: 3.00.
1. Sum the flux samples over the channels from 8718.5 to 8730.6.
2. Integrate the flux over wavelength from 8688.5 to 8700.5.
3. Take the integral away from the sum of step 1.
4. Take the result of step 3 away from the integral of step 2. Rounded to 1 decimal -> 61.2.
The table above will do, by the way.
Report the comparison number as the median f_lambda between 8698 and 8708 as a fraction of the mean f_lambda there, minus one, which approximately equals 0.017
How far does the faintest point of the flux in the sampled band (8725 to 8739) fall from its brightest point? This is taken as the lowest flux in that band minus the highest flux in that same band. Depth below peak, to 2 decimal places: -0.21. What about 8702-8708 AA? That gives -0.22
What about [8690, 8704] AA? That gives -0.32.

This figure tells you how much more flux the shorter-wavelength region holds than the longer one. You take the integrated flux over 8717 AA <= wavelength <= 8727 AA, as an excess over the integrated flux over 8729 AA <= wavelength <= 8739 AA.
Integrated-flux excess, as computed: -1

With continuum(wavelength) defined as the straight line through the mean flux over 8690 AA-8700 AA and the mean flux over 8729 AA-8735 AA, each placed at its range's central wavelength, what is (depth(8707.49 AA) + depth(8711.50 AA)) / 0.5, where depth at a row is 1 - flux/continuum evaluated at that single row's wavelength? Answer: -0.04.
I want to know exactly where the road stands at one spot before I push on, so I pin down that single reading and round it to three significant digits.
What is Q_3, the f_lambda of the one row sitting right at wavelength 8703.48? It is 3.51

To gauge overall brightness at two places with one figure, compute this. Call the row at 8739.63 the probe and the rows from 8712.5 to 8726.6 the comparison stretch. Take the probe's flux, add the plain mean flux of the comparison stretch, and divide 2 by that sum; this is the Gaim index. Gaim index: 0.299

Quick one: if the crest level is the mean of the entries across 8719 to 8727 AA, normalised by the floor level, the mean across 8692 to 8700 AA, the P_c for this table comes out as 0.97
